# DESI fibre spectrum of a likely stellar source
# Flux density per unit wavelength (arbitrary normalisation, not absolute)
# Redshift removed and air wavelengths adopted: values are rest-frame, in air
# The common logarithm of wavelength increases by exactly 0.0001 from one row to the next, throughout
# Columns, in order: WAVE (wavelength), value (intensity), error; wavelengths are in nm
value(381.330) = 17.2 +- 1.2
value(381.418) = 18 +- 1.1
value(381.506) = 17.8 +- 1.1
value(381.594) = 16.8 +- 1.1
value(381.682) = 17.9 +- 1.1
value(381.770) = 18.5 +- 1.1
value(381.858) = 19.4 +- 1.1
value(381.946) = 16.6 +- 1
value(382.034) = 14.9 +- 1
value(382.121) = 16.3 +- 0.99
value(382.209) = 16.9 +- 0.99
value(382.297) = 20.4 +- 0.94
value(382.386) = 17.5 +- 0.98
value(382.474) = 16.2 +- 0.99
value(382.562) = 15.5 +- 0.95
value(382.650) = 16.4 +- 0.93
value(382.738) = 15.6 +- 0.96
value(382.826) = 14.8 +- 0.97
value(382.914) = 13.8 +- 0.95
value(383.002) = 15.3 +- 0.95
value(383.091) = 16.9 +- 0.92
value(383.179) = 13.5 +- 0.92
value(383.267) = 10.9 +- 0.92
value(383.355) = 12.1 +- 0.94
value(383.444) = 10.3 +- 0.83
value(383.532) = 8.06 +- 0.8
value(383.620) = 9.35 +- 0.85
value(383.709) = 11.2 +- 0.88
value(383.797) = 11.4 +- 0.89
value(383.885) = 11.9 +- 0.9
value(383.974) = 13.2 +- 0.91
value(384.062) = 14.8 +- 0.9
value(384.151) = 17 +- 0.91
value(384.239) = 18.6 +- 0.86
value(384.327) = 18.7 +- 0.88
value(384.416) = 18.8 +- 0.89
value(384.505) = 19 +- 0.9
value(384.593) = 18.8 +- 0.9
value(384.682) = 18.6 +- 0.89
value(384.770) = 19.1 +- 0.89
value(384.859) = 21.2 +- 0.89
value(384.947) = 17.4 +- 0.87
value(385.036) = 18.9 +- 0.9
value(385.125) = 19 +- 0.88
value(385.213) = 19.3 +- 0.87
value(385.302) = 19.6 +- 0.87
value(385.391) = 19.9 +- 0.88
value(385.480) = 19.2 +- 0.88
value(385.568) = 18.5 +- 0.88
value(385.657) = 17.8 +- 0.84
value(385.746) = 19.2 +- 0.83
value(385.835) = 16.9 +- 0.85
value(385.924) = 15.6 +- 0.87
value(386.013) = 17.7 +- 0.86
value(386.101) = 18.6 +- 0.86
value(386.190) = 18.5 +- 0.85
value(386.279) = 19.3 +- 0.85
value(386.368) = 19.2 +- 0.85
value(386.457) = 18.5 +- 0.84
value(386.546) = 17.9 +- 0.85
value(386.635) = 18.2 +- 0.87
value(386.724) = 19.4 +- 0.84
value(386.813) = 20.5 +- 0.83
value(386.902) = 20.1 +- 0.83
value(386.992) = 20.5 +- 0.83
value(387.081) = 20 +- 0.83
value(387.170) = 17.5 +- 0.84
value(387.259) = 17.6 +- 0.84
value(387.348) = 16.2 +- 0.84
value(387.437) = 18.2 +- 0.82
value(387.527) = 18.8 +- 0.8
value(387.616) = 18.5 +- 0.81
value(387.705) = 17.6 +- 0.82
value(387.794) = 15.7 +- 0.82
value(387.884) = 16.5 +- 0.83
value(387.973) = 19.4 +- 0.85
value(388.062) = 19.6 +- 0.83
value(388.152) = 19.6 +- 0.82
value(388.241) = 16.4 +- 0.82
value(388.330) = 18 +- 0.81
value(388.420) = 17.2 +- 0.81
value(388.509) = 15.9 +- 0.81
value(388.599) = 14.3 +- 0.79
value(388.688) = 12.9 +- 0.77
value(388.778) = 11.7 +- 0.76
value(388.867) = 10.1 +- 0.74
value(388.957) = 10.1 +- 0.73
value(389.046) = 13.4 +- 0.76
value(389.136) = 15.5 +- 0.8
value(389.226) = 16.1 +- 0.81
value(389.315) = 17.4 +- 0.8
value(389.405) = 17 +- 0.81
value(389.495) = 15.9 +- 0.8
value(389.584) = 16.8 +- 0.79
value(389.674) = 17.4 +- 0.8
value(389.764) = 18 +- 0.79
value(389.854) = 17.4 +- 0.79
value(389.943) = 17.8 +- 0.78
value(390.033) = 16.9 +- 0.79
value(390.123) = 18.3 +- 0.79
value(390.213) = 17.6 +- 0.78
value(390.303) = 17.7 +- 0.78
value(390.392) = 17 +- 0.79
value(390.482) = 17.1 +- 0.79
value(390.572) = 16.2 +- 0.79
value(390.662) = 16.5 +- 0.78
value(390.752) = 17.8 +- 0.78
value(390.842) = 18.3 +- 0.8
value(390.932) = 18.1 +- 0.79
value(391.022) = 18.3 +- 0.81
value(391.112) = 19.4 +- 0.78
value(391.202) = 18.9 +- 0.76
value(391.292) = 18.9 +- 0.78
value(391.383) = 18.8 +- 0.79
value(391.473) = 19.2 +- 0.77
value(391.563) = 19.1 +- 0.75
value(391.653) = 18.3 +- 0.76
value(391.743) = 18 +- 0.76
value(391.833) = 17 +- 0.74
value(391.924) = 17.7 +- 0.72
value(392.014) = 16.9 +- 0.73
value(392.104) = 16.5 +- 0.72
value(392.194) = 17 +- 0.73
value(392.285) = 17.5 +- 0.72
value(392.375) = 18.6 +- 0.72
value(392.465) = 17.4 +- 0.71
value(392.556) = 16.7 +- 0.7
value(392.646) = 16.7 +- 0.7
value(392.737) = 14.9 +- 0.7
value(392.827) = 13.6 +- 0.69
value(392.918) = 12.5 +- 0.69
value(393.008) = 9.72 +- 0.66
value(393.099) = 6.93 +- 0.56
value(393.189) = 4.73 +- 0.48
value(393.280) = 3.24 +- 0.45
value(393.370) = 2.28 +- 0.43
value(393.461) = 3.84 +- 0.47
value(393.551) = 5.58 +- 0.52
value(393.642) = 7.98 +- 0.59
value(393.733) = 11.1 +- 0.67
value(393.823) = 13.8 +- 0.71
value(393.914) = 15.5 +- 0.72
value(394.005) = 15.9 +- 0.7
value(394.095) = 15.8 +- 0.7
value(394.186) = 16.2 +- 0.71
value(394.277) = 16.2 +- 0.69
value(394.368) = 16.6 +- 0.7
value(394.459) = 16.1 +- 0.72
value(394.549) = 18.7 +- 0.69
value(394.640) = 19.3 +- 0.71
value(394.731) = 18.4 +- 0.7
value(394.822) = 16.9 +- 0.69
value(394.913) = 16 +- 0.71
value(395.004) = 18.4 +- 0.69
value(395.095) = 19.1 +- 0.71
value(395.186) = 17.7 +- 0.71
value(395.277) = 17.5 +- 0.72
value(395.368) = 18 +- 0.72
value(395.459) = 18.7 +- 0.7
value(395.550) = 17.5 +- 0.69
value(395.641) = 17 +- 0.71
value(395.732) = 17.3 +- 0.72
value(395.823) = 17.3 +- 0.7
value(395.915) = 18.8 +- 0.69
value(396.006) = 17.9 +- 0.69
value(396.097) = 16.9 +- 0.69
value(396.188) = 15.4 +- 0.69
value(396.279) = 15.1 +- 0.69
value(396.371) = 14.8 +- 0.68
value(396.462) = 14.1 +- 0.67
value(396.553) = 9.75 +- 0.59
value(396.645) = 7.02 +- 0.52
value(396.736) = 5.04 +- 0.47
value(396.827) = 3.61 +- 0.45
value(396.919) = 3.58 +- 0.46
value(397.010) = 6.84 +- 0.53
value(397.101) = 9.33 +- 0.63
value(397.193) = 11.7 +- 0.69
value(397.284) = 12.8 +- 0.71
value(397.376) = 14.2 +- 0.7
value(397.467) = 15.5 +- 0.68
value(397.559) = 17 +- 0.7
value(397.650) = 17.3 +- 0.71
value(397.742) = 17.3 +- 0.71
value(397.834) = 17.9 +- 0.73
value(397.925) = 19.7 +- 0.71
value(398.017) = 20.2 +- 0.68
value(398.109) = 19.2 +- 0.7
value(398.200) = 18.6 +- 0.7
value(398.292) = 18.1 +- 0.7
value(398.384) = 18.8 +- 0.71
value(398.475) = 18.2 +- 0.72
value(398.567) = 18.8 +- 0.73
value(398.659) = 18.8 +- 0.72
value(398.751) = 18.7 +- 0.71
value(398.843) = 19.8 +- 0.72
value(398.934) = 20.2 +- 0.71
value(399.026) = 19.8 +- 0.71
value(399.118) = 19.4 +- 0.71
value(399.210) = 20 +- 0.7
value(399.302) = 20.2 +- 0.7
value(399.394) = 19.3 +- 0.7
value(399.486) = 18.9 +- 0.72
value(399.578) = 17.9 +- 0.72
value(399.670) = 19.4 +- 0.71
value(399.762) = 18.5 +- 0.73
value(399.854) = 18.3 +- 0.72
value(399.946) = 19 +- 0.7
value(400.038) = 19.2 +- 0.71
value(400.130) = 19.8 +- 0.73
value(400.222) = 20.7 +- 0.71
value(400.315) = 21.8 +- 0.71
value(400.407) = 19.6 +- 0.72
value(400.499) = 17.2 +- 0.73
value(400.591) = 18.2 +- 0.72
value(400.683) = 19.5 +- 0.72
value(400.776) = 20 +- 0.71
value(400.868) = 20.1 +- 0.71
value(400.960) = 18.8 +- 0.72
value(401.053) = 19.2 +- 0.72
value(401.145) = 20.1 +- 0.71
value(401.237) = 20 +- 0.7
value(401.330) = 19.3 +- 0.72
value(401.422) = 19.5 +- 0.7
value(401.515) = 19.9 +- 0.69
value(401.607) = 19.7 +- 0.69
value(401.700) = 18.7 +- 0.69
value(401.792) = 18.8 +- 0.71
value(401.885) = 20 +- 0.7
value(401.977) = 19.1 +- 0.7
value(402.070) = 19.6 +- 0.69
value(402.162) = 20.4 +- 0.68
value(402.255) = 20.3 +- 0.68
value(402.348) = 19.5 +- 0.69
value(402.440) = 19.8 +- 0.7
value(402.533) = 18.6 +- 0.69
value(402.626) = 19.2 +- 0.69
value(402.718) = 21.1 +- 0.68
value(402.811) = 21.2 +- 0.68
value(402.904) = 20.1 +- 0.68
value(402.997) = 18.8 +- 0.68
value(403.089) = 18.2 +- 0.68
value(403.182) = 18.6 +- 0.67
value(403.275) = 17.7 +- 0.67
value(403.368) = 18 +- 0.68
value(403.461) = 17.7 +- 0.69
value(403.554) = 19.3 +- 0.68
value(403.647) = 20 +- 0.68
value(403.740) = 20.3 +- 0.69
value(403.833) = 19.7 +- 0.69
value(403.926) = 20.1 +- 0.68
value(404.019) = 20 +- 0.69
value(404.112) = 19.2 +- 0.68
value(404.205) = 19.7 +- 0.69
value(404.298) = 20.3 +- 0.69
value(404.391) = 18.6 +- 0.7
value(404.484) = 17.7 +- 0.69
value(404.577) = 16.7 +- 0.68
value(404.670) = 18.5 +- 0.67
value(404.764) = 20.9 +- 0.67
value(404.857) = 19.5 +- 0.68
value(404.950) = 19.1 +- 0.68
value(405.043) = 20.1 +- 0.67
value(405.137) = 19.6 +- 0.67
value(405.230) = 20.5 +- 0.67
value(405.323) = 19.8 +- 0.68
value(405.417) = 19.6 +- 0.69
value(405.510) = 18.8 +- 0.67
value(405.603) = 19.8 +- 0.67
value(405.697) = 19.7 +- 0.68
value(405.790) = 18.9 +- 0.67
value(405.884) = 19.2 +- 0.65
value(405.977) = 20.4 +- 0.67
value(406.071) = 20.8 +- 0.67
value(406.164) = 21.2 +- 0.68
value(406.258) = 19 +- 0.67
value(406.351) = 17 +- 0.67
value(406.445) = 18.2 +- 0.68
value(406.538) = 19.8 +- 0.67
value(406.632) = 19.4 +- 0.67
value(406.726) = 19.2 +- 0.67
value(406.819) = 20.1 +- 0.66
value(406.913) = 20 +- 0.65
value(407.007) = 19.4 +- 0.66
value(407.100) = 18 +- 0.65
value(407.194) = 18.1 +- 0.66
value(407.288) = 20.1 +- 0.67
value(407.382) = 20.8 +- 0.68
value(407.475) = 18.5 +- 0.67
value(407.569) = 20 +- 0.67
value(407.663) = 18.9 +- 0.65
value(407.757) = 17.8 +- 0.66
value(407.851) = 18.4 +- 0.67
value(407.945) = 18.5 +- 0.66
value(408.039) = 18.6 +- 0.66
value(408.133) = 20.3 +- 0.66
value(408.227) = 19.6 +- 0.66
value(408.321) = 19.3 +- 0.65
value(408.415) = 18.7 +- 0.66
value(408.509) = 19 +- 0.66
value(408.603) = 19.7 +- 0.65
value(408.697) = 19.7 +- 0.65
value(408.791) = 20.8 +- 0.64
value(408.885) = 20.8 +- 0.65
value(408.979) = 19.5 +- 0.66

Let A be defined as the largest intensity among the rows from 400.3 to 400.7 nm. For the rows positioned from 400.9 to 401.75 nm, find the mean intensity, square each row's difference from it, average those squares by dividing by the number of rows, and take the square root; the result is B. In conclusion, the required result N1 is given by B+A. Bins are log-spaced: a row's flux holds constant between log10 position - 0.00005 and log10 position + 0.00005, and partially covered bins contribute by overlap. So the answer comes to 22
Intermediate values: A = 21.8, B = 0.5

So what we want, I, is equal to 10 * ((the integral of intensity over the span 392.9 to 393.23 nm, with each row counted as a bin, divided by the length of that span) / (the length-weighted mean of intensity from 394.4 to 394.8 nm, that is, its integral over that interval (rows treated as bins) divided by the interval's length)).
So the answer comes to 4.6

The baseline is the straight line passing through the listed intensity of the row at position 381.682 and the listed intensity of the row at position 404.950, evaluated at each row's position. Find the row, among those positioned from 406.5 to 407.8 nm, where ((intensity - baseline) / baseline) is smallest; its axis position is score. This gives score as 407.757 nm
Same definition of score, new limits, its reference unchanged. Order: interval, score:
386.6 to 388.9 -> 388.867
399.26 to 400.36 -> 399.578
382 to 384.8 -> 383.532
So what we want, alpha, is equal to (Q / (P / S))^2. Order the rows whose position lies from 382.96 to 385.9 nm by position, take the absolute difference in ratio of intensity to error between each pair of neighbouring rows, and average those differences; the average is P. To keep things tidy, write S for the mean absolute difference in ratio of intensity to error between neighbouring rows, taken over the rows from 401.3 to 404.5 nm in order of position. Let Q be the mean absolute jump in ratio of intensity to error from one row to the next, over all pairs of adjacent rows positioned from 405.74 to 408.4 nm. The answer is 1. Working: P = 1.3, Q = 1.31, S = 1.1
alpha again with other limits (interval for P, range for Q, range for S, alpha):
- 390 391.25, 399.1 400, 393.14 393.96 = 20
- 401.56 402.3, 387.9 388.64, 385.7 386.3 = 5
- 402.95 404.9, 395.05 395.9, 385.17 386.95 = 1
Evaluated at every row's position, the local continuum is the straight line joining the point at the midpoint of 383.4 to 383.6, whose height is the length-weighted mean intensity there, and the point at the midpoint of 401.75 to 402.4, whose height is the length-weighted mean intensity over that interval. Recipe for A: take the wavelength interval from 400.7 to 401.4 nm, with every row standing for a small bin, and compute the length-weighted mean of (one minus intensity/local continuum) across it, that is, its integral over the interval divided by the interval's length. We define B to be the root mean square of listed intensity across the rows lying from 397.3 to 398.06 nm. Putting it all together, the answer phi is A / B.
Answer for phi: 0.00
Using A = 0.0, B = 17.5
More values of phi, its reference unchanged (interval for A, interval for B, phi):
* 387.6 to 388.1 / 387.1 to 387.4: -0.03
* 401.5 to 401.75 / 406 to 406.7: 0.00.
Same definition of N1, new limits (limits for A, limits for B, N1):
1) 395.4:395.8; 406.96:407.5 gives 20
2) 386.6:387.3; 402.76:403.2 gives 22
